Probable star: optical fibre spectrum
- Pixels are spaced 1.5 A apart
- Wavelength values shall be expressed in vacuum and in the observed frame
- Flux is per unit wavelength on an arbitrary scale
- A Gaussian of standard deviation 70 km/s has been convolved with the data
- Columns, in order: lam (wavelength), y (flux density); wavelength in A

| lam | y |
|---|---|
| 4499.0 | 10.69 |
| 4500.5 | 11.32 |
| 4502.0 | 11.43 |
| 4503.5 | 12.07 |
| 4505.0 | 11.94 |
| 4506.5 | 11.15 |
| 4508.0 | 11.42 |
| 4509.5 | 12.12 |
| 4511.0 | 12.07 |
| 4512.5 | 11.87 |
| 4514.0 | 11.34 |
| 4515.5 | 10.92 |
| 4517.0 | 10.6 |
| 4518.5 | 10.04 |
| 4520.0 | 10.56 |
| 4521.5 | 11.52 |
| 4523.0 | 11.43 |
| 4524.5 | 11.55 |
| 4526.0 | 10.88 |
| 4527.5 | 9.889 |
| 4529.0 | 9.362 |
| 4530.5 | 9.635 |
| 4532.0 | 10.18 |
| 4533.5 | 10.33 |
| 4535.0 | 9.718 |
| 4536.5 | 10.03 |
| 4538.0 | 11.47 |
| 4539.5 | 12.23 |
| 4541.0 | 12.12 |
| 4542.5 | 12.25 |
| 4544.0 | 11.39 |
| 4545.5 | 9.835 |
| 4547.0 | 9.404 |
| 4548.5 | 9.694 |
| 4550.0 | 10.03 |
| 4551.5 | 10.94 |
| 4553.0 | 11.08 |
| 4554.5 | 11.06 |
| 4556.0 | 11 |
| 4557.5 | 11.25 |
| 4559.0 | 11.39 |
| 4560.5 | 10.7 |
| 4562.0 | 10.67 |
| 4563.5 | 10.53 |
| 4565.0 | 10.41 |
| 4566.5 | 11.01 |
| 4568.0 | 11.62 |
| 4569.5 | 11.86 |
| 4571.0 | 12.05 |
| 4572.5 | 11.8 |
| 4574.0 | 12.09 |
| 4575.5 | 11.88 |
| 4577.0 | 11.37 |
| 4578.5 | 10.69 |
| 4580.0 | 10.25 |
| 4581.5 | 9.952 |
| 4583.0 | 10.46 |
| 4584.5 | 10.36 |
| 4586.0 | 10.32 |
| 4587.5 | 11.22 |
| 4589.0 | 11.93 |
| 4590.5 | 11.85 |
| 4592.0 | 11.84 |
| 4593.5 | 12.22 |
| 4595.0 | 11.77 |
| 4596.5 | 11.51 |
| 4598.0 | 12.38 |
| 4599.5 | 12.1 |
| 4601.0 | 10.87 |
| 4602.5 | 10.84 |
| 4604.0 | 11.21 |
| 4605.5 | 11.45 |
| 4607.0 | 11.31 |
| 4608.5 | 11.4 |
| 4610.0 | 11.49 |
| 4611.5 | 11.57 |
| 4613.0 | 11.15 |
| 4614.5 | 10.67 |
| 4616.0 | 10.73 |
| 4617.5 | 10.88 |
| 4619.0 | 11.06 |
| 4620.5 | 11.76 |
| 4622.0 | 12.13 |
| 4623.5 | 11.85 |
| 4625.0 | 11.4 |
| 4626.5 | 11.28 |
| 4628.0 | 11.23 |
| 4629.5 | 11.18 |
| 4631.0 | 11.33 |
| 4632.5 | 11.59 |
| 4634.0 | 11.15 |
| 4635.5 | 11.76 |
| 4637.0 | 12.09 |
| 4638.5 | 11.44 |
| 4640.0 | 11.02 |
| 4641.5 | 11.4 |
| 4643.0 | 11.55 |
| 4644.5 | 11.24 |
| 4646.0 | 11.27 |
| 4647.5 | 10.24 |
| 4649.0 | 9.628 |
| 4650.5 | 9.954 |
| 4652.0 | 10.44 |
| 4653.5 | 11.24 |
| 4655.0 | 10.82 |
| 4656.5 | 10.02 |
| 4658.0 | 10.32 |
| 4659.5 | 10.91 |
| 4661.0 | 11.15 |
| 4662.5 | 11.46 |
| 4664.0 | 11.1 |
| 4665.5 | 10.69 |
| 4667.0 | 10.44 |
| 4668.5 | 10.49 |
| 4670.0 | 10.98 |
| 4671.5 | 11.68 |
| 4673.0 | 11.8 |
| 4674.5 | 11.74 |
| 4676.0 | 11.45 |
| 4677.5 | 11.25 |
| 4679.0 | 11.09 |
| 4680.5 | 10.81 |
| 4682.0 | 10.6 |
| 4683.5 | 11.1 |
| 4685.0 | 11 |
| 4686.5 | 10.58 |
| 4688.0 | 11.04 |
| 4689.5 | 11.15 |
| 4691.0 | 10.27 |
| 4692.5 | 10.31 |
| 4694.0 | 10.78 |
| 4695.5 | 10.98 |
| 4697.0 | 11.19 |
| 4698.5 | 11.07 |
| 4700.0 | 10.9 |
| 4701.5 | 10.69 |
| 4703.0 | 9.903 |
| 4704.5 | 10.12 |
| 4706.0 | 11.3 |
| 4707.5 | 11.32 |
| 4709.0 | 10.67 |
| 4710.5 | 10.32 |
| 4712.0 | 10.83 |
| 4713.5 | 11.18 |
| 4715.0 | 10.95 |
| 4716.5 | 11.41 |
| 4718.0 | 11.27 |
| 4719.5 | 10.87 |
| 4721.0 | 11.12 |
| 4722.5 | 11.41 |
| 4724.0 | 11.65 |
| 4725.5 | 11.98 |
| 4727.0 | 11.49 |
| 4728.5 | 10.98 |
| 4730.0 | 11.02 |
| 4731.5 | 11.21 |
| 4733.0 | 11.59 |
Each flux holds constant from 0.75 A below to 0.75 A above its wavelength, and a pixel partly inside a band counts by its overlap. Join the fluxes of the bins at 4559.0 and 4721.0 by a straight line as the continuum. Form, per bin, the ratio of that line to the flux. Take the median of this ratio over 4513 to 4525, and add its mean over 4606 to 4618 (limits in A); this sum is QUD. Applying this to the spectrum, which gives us 2.04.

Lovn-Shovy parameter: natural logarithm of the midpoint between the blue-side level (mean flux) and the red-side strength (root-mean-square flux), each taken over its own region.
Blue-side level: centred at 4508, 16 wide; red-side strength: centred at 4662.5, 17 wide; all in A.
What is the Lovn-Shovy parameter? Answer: 2.415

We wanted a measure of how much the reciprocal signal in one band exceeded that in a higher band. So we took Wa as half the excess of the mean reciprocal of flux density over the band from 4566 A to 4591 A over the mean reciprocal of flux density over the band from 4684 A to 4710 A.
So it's -0.002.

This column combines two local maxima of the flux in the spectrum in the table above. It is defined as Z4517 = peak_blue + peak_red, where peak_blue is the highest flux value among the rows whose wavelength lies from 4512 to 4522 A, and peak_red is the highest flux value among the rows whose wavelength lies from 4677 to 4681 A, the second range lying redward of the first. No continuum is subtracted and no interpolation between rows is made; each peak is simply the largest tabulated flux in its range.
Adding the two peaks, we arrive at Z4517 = 23.1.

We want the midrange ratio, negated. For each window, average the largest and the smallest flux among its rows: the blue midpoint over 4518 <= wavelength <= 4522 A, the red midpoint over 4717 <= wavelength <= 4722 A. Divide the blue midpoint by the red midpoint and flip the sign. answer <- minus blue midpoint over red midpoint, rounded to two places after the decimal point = -0.97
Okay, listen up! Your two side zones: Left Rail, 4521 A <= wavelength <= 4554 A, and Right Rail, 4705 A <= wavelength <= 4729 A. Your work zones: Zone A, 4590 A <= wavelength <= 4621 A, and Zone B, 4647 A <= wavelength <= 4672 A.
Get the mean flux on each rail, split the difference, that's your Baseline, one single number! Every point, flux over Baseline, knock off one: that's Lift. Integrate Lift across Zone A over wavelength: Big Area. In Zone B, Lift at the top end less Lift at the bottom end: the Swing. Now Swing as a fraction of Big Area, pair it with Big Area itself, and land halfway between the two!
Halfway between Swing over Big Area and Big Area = 0.8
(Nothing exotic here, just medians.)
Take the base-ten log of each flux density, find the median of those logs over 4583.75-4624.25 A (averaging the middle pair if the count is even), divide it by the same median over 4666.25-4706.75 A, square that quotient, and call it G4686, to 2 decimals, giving 1.04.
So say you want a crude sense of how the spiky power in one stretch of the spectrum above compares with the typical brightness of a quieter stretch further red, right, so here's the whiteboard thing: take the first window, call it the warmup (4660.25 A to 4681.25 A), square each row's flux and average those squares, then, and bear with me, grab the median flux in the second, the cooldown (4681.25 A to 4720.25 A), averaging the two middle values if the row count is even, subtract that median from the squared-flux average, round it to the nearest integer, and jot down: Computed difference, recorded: 114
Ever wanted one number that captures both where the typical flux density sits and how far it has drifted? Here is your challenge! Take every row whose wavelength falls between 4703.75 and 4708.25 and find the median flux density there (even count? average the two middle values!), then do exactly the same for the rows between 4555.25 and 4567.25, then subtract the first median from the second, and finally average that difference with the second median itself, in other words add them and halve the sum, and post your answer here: 5.20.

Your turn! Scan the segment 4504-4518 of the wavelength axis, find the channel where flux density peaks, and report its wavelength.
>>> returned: 4509.5 A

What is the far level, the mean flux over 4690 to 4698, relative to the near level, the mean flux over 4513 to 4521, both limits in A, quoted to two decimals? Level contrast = 1.00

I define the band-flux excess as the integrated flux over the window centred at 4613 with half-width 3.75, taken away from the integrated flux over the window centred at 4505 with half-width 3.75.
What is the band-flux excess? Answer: 4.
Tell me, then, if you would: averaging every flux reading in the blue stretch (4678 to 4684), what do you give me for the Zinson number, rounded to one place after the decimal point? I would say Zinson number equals 10.9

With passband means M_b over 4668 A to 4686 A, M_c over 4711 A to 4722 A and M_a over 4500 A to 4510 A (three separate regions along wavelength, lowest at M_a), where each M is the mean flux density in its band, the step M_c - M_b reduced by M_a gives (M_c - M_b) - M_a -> -11.7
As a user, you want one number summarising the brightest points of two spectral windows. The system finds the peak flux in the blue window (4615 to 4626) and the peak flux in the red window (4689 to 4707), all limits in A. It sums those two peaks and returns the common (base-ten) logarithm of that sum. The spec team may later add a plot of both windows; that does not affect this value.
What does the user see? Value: 1.37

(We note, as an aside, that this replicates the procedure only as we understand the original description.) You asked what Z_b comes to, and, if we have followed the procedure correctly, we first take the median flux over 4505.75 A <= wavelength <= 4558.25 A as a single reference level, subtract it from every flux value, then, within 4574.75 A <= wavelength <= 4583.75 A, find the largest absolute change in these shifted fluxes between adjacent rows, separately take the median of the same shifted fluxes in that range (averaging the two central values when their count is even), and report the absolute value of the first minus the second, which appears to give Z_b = 1.1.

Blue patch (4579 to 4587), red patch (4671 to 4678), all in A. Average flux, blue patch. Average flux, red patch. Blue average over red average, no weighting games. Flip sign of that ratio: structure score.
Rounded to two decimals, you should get -0.89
